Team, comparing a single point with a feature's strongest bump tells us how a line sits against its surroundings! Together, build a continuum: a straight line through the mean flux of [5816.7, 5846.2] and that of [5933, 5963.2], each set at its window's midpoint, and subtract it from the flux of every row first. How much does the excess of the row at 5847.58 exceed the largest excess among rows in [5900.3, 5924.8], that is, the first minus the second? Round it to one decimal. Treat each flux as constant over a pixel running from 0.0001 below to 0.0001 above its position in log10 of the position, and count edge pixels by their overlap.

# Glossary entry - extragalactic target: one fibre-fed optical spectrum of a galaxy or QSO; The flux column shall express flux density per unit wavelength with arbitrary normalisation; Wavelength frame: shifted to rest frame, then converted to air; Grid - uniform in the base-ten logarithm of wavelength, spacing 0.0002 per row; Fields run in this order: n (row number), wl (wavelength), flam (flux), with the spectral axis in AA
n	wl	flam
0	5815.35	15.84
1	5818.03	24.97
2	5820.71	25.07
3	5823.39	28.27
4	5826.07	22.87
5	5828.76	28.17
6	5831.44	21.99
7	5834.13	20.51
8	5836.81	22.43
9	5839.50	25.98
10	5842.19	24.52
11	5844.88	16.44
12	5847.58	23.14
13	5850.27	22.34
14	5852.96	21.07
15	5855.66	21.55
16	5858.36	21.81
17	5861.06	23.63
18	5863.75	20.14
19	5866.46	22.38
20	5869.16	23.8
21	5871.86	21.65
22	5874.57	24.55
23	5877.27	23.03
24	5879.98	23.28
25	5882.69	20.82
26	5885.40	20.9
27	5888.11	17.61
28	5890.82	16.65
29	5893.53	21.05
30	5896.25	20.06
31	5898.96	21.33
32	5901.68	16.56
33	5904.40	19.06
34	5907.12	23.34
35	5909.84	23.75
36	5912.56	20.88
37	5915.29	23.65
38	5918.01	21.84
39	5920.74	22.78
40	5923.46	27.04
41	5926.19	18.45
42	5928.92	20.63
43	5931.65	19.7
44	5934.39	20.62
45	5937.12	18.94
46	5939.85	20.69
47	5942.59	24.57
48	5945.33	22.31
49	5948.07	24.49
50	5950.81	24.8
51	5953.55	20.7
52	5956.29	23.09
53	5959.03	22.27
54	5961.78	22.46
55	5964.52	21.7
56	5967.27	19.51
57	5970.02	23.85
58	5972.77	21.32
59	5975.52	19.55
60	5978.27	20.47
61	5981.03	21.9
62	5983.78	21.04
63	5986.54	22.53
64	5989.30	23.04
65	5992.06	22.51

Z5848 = -4.9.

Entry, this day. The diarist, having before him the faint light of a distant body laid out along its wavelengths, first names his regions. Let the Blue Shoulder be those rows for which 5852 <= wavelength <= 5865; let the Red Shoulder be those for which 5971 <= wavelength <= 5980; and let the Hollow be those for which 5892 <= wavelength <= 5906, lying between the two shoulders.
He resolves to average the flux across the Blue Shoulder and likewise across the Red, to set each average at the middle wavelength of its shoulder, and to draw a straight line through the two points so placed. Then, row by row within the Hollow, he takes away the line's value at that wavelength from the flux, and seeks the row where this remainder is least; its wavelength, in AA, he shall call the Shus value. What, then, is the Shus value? 5901.68 AA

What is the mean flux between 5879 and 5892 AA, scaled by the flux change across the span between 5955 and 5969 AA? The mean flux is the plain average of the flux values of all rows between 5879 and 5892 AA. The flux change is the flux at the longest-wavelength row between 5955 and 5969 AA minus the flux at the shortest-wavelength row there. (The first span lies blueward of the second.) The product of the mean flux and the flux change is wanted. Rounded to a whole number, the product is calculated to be -71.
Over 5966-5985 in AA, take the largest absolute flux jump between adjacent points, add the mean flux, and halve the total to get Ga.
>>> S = 12.7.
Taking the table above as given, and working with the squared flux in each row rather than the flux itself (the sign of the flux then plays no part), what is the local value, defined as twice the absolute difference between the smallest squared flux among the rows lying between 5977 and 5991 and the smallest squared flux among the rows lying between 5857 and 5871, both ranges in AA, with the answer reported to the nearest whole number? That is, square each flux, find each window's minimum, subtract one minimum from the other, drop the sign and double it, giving 27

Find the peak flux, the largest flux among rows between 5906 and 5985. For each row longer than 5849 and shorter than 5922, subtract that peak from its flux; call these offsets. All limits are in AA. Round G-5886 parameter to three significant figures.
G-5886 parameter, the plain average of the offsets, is -5.58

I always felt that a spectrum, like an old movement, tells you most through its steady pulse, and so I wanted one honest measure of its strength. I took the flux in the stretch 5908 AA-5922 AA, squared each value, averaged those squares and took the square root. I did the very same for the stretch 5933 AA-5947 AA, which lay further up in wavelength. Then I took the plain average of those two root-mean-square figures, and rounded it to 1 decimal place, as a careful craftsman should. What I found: 22.1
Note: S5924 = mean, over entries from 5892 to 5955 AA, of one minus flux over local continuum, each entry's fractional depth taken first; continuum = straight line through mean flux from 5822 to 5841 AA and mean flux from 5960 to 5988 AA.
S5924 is 0.037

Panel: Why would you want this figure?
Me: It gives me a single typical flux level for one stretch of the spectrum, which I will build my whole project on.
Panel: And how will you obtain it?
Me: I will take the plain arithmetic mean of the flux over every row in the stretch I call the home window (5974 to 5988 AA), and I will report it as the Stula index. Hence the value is 21.1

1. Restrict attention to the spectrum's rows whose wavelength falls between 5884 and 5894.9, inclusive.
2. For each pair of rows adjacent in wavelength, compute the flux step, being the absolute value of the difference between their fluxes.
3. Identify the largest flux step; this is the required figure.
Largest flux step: 4.4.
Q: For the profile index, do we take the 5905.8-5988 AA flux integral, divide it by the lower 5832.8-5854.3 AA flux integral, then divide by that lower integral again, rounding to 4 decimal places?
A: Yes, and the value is 0.0080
